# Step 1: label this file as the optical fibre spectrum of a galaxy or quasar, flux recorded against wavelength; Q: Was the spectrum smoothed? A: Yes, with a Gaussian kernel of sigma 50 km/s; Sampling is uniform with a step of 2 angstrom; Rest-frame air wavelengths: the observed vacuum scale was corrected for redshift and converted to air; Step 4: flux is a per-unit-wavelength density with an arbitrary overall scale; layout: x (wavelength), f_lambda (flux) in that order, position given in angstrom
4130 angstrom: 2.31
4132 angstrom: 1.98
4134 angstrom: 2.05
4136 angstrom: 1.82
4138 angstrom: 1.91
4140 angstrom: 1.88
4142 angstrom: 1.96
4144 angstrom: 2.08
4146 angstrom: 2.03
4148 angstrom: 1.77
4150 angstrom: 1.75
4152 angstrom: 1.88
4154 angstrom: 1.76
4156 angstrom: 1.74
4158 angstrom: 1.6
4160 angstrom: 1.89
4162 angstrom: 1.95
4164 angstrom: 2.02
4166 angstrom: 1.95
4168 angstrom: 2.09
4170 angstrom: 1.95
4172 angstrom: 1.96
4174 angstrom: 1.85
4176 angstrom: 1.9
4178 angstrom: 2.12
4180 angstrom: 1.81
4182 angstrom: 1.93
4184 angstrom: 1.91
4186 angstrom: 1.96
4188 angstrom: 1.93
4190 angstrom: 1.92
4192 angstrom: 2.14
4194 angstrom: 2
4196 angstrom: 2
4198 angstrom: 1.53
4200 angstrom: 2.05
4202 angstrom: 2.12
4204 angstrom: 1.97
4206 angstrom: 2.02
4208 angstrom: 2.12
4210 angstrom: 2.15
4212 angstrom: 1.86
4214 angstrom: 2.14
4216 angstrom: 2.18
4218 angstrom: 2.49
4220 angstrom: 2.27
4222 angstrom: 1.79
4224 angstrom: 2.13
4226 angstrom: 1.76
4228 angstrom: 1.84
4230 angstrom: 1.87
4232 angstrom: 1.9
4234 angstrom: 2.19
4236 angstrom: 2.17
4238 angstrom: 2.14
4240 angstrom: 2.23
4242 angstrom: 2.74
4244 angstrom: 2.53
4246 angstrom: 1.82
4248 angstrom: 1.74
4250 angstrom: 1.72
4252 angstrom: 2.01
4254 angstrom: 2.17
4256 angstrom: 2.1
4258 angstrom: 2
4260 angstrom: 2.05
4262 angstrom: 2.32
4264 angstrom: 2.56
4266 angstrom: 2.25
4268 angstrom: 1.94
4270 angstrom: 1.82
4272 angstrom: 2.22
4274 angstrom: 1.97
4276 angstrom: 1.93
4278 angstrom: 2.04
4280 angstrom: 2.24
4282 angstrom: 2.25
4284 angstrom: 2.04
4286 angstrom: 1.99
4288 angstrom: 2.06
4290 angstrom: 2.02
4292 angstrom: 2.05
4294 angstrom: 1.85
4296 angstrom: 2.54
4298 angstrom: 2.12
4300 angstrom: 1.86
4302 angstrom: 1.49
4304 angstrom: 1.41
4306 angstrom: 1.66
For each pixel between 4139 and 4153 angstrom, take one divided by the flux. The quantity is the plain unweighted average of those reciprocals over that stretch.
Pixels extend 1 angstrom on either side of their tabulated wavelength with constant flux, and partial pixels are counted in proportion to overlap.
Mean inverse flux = 0.526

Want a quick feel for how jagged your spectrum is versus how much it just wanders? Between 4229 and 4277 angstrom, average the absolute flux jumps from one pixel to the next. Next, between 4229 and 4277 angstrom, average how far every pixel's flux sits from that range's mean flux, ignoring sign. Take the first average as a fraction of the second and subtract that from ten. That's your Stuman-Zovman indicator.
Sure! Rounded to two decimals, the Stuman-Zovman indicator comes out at 9.01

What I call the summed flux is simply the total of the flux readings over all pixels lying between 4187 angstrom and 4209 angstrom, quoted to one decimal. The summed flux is 21.8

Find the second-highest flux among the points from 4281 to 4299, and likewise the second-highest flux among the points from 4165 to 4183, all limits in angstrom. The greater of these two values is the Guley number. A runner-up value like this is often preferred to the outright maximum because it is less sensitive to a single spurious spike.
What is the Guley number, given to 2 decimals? 2.25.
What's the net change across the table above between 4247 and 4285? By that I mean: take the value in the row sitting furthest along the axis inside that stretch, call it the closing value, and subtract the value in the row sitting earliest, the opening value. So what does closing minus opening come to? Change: 0.30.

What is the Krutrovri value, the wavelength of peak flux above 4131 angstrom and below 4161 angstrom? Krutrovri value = 4144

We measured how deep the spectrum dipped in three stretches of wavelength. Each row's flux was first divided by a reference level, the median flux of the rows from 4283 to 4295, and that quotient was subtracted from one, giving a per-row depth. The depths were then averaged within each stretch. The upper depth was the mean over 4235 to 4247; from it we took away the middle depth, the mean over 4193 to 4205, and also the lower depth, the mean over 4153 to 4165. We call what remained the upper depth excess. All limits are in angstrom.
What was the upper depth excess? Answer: -0.26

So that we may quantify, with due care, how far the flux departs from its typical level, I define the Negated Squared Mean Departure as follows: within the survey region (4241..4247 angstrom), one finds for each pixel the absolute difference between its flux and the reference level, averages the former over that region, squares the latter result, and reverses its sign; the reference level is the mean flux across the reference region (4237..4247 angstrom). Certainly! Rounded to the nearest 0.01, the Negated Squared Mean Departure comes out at -0.15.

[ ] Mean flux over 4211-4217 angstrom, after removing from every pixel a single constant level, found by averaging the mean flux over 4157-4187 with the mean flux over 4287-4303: 0.10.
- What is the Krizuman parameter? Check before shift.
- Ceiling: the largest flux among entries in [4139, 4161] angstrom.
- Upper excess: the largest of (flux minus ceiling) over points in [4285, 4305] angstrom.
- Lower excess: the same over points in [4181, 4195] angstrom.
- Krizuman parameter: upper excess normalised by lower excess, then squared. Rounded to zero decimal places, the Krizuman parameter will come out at 59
